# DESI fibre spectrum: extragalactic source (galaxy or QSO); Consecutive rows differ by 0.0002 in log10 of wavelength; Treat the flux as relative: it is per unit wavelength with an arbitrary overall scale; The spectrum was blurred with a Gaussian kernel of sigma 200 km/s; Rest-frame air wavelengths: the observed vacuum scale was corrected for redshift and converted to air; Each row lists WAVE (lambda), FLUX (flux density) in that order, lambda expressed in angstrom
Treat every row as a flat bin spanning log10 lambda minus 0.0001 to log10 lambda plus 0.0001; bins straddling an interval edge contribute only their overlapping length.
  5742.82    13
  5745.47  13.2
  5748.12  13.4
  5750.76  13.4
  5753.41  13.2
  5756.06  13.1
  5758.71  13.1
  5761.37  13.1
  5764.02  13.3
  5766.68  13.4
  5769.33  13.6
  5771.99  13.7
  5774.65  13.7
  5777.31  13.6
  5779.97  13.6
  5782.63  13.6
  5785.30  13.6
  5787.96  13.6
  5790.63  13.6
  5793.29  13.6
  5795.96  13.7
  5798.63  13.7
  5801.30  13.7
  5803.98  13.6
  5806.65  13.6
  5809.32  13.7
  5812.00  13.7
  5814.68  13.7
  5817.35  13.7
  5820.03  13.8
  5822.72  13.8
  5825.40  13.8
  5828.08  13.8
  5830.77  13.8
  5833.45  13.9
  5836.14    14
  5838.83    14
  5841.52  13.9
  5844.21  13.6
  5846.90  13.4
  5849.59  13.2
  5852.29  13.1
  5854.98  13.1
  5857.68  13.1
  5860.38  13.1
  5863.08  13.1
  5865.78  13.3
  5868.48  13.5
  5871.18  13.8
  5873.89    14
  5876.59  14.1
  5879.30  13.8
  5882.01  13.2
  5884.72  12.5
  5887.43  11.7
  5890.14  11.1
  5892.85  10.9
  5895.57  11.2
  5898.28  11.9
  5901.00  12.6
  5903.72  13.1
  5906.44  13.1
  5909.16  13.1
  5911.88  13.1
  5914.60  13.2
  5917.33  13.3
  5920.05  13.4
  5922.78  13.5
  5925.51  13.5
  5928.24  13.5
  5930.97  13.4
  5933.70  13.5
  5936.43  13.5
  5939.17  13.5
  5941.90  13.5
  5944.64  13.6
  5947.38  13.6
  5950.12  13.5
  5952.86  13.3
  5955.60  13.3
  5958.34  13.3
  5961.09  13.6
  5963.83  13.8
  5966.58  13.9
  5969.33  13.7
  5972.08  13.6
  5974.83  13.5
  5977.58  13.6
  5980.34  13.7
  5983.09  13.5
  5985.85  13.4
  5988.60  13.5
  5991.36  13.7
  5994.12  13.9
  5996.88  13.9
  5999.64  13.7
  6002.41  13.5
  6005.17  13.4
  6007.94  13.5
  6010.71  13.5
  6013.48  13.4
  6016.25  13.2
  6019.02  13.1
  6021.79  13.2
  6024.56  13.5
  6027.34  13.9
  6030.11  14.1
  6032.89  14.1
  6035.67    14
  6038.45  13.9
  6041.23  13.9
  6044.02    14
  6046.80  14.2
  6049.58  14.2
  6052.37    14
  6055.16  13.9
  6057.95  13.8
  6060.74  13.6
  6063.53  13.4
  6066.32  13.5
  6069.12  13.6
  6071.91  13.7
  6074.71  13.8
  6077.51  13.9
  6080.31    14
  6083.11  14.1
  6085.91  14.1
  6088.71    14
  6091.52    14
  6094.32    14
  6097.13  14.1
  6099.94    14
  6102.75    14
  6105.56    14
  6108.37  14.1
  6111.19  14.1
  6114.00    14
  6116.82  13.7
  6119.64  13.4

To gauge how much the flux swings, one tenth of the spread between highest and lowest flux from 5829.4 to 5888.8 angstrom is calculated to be 0.24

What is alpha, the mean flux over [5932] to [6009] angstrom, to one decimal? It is 13.6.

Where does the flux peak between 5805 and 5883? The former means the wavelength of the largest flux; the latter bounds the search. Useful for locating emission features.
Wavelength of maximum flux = 5876.59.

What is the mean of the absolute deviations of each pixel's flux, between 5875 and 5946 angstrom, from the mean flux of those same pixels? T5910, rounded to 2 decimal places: 0.68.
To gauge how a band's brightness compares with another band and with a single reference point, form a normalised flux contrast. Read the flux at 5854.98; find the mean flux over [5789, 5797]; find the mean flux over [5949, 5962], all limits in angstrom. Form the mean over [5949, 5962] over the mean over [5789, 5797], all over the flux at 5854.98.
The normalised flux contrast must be 0.0750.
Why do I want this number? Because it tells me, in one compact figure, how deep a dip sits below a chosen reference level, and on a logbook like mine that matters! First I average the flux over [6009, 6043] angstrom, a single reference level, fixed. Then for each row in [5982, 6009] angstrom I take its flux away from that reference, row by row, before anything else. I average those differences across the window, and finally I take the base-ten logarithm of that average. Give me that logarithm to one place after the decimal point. -1.3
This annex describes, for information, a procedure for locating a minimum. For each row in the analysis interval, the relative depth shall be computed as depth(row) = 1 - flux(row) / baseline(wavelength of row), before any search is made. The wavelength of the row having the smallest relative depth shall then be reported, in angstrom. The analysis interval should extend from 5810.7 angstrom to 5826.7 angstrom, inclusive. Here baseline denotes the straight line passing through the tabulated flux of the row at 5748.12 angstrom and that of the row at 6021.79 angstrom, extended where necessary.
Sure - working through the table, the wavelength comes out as 5825.40 angstrom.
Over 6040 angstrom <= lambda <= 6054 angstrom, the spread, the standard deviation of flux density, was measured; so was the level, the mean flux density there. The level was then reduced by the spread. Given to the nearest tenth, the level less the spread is 13.9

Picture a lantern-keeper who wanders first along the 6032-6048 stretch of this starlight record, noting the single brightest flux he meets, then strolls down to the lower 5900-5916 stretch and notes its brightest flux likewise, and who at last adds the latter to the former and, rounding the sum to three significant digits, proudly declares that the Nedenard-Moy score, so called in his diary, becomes 27.4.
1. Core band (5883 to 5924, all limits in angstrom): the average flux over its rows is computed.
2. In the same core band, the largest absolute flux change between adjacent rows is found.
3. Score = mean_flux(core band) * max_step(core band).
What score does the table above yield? 10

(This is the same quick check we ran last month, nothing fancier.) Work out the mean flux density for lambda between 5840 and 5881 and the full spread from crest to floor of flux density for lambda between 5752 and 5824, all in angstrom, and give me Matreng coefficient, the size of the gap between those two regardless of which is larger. 12.8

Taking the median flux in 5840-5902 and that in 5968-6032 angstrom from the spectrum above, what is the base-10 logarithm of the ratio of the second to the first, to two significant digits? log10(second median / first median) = 0.013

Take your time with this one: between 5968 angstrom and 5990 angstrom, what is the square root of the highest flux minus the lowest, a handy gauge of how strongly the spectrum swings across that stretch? 0.55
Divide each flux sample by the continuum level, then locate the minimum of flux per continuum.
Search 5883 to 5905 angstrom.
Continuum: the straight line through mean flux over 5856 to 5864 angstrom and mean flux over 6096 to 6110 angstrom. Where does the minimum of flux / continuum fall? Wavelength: 5892.85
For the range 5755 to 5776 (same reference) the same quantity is 5761.37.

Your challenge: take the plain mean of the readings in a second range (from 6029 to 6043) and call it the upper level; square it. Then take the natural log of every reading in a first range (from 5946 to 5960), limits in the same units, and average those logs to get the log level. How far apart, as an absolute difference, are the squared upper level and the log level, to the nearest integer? 193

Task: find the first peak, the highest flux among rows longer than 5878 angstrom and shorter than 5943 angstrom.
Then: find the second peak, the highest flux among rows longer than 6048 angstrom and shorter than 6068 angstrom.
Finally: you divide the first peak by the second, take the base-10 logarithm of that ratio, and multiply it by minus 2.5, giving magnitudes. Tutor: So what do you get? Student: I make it 0.031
